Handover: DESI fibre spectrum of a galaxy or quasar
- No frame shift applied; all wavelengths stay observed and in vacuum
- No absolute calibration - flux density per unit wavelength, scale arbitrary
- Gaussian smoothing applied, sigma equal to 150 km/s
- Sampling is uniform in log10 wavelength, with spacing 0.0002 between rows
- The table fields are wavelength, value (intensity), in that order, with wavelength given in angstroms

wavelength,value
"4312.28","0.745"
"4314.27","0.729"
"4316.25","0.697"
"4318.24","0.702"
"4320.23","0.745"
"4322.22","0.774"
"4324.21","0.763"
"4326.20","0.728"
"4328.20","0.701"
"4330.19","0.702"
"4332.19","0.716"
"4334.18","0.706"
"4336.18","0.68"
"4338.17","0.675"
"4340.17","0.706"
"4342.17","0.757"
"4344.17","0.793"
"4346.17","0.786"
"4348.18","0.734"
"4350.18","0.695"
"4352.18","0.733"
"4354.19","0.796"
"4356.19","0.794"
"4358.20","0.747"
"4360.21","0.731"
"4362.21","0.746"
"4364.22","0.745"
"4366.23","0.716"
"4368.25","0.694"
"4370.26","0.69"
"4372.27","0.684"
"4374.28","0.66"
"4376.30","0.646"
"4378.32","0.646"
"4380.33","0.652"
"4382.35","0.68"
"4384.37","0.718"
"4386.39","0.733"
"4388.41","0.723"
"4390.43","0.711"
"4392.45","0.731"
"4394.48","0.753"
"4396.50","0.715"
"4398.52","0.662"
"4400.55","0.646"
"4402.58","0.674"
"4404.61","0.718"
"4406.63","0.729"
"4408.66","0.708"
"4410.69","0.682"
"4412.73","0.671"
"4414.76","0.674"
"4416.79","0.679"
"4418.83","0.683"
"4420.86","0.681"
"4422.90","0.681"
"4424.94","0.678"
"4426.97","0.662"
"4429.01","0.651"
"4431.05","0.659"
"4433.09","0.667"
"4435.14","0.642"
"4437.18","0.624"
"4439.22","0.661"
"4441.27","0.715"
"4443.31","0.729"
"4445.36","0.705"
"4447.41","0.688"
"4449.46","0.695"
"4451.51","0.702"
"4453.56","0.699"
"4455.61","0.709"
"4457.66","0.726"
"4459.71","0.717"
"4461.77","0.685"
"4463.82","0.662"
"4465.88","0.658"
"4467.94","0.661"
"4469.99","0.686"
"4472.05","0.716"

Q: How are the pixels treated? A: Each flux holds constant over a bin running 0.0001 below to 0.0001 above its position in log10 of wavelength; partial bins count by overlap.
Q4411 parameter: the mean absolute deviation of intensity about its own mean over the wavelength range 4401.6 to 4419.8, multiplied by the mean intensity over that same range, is 0.013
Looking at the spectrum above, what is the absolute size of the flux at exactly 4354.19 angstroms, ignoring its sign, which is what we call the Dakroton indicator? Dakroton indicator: 0.80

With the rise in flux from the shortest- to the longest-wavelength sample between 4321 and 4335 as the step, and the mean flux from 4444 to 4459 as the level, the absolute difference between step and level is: 0.77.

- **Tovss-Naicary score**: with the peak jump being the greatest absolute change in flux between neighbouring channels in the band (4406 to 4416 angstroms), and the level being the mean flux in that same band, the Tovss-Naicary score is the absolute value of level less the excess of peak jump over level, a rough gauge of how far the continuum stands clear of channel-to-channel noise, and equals 1.36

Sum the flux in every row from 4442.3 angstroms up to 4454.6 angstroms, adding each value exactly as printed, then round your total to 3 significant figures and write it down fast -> 4.22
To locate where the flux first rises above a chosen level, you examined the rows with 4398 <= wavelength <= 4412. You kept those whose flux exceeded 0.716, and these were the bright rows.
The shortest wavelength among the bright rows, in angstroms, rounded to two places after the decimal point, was 4404.61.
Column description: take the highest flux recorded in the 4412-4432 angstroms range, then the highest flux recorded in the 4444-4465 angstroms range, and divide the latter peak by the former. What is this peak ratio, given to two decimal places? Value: 1.06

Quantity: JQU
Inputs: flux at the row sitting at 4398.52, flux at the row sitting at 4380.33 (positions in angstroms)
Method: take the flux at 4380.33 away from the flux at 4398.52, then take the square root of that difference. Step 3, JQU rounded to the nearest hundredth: 0.10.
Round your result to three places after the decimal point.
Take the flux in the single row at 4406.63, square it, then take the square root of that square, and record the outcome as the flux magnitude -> 0.729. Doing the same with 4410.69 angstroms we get 0.682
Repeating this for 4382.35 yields 0.680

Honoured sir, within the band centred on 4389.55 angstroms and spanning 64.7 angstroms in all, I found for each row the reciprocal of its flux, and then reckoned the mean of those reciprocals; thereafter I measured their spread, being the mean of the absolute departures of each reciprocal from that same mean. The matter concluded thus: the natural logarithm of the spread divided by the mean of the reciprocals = -3.20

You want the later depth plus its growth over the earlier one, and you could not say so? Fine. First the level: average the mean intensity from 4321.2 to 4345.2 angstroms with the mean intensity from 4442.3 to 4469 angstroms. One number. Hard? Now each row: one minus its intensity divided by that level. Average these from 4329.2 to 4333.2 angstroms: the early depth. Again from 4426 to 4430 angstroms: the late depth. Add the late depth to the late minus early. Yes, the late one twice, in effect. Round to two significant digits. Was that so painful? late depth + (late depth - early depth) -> 0.15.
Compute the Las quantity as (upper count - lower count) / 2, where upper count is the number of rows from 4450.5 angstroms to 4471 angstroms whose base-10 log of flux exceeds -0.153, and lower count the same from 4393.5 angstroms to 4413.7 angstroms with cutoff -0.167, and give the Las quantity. -1.50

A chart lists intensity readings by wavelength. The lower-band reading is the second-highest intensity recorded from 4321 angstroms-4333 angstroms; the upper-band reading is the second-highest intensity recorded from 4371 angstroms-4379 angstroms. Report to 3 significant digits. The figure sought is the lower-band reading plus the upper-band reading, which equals 1.42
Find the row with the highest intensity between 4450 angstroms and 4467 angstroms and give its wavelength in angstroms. 4457.66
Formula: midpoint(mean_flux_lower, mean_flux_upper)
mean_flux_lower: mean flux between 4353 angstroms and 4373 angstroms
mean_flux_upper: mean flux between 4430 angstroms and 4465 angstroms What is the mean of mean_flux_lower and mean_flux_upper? 0.711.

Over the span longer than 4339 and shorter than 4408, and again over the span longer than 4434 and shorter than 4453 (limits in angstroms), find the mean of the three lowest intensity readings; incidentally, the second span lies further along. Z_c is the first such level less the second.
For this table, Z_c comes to 0.004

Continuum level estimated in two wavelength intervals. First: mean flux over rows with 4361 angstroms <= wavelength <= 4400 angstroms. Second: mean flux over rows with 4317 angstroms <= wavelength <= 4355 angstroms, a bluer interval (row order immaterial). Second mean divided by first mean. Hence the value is 1.04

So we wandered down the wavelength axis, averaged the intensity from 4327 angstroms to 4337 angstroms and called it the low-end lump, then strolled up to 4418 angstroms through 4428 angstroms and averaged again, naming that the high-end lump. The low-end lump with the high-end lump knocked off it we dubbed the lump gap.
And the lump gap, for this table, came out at 0.024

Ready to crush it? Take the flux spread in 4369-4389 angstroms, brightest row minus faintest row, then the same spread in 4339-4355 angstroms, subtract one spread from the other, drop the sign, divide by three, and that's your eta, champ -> 0.0047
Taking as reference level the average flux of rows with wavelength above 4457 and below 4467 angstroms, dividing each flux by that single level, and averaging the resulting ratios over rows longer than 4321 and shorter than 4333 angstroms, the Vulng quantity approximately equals 1.06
